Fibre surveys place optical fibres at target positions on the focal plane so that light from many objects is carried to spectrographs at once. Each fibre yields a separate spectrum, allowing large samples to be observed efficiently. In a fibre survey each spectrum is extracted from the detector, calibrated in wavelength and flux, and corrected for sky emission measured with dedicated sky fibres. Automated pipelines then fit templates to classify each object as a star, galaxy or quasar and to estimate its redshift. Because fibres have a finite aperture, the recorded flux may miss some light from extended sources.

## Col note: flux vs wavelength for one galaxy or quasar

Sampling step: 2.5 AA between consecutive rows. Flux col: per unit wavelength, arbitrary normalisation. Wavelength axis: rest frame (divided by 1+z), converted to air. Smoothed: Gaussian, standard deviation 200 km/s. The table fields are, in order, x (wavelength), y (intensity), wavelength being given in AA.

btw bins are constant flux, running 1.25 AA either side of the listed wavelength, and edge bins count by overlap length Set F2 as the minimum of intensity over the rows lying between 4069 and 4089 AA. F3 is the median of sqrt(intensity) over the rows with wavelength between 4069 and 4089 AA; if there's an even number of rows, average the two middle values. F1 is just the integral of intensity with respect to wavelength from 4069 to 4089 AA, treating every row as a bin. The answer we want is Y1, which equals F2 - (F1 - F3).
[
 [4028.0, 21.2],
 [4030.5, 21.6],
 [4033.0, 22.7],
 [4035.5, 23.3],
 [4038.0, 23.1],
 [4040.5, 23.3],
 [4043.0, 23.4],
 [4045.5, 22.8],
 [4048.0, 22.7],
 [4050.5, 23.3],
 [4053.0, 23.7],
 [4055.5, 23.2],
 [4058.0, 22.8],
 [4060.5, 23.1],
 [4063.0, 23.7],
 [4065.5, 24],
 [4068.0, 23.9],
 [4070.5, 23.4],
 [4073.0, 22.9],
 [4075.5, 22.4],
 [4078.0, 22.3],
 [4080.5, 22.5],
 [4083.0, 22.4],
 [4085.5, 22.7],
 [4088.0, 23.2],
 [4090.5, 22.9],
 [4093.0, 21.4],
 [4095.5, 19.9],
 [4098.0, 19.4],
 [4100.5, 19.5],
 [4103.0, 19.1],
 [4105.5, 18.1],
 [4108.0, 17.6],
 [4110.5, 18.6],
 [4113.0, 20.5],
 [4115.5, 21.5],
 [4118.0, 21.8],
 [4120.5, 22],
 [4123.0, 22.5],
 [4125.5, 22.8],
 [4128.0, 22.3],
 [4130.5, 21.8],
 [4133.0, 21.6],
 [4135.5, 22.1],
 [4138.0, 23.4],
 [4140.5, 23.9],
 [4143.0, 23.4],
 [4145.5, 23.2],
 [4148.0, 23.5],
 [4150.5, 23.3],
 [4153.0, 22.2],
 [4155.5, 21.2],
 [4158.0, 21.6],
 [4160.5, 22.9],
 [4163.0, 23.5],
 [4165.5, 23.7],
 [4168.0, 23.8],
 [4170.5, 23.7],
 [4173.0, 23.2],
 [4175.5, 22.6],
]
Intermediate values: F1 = 455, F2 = 22.3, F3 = 4.754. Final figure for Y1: -428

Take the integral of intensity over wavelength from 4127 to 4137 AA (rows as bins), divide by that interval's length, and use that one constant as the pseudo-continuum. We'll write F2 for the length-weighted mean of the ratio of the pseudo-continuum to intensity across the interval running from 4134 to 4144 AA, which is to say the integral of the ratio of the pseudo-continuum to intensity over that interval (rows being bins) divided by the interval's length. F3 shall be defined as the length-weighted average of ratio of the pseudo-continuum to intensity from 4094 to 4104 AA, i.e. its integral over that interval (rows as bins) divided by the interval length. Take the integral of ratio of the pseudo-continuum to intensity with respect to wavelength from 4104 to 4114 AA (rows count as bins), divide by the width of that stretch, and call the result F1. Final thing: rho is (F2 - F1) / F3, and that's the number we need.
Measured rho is -0.21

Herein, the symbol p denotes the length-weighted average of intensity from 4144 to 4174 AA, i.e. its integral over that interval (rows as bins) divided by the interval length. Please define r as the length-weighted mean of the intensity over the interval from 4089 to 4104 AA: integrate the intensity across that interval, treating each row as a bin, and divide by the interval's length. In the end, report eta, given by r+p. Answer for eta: 43.4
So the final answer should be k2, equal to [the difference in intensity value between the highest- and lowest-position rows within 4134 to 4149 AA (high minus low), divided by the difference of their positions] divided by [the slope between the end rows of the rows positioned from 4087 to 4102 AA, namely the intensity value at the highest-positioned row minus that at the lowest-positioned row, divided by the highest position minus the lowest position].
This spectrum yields -0.4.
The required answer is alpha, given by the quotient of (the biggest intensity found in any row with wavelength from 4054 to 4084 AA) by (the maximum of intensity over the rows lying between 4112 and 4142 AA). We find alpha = 1.00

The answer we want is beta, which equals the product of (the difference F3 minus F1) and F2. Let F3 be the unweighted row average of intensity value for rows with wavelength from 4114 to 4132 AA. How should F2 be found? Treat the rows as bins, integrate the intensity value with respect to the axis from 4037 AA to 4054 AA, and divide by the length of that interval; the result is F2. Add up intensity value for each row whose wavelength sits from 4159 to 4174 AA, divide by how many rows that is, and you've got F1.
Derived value -32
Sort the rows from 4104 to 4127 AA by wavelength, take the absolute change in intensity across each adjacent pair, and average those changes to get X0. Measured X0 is 0.71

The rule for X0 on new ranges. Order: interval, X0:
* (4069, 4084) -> 0.28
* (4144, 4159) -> 0.60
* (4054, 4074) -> 0.39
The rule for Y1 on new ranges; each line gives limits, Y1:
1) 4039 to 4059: -436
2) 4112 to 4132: -413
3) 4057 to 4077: -438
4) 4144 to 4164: -427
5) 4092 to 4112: -362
